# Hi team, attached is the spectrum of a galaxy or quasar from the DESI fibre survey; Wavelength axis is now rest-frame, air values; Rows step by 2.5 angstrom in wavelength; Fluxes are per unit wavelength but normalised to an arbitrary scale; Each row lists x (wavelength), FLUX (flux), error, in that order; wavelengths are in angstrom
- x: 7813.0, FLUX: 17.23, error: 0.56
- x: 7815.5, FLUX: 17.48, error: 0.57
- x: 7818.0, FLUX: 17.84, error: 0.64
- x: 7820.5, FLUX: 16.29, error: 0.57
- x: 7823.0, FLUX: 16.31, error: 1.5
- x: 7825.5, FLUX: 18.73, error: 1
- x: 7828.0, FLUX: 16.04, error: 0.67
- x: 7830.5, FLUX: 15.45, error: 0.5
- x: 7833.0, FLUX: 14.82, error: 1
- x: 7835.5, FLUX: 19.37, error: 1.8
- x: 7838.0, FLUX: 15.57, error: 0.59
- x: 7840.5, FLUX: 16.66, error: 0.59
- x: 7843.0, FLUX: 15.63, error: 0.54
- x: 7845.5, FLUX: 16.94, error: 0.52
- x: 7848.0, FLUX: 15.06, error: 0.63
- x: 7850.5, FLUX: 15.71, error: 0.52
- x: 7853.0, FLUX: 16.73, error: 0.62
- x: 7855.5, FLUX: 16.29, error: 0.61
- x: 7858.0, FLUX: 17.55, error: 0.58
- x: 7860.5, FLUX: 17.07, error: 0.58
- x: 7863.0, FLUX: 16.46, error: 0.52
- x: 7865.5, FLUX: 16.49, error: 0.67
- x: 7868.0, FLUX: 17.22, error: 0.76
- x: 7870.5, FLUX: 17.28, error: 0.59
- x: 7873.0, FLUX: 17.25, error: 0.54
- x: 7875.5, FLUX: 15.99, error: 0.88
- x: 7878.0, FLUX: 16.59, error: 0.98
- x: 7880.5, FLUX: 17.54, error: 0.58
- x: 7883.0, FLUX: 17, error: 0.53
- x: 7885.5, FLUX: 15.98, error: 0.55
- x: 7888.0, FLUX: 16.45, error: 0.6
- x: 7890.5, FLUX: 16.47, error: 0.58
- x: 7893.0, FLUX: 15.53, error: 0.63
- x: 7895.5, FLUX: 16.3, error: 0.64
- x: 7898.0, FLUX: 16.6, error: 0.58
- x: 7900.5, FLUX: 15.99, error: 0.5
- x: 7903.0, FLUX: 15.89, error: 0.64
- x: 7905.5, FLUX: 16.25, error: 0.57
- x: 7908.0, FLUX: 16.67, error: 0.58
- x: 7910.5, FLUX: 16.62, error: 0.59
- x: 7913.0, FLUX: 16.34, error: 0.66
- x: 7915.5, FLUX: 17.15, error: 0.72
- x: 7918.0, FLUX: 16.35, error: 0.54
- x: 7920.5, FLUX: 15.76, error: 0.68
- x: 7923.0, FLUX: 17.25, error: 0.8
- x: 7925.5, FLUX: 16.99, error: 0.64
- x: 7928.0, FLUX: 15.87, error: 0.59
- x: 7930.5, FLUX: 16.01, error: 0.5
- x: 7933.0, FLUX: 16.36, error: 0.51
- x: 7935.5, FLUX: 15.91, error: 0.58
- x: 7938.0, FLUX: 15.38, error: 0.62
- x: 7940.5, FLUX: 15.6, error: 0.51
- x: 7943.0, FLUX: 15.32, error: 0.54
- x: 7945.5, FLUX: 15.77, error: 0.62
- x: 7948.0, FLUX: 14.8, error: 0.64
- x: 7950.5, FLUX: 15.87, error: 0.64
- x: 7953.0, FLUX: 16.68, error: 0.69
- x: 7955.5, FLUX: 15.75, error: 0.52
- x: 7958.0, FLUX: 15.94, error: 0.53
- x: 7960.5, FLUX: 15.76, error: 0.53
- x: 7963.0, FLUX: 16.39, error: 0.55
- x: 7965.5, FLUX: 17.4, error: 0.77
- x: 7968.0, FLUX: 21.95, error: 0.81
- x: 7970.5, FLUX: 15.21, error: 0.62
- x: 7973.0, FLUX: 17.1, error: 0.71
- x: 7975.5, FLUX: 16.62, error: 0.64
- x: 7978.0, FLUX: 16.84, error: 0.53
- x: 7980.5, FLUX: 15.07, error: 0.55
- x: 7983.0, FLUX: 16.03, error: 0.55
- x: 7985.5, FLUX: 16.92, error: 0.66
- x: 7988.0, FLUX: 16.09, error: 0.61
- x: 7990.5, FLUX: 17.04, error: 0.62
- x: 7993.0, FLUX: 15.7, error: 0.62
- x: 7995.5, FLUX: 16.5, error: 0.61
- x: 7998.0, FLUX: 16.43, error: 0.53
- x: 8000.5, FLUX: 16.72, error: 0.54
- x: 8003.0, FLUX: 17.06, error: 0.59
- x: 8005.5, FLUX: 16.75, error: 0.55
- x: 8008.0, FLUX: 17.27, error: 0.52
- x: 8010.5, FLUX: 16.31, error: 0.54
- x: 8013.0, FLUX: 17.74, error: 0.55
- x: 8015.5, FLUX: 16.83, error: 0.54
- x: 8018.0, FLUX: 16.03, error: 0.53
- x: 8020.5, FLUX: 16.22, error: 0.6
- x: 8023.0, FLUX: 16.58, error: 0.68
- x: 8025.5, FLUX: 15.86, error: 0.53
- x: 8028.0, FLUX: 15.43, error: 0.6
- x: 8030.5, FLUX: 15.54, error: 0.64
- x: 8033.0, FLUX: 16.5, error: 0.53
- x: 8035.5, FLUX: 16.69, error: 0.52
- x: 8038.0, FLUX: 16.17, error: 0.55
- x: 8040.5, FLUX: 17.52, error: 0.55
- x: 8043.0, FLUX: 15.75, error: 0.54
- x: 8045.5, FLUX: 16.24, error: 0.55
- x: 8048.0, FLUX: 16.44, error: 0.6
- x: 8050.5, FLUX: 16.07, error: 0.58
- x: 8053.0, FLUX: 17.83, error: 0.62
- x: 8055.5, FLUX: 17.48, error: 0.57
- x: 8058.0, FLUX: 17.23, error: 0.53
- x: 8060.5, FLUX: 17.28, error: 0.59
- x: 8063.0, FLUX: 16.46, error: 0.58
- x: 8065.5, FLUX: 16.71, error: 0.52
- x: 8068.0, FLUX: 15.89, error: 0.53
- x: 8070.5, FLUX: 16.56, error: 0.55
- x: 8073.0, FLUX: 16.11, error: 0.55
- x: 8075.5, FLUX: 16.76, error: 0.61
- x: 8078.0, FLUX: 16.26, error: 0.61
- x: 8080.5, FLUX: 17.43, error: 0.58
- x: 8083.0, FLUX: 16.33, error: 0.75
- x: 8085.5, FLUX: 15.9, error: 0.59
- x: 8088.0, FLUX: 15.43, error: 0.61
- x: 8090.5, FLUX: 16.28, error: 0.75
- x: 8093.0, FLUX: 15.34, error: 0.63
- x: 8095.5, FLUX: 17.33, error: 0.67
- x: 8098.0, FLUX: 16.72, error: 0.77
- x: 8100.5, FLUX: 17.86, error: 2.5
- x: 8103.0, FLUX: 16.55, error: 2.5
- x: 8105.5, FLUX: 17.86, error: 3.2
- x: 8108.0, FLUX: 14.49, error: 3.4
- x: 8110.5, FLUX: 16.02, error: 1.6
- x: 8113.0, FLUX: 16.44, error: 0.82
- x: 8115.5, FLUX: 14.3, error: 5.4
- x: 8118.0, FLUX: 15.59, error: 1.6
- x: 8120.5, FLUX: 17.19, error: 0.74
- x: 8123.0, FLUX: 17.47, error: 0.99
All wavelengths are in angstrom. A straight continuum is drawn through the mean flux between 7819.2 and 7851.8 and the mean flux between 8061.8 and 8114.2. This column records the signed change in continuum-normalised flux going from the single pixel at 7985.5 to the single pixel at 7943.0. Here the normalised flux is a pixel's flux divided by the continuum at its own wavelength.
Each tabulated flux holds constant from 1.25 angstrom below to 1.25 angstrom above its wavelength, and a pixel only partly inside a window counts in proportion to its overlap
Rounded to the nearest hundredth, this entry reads -0.10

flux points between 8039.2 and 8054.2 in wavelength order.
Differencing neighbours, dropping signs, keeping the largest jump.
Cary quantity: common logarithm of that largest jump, 0.25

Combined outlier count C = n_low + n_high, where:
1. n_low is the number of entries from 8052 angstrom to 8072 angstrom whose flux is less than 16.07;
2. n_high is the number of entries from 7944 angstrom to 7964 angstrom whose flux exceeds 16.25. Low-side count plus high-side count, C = 3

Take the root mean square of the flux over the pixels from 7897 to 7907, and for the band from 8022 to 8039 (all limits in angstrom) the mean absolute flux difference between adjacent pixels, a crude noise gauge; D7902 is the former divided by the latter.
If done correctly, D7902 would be 33.1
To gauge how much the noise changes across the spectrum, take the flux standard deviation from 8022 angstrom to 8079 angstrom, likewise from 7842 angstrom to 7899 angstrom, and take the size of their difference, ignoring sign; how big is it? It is 0.0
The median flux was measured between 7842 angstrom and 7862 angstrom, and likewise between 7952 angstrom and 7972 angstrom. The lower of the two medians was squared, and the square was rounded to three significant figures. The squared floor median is 261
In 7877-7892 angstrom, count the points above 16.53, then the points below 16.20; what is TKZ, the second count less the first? -2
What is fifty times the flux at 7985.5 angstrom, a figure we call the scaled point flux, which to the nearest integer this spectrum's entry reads 846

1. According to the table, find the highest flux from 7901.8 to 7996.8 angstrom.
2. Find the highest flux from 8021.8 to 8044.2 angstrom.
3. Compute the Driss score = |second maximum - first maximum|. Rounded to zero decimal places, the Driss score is 4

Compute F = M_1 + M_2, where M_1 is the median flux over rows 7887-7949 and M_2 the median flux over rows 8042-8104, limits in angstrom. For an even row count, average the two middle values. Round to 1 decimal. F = 32.7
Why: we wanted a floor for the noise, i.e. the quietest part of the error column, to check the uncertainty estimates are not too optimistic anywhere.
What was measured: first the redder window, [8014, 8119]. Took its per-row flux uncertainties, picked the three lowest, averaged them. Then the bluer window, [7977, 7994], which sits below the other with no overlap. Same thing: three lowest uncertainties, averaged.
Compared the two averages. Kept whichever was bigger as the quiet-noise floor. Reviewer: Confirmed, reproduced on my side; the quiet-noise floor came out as 0.543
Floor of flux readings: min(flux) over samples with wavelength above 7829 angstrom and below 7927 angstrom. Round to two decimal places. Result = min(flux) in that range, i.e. 14.82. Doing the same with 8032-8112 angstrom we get 14.49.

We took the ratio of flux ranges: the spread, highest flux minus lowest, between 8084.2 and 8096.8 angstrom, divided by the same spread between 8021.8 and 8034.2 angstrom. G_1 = 1.7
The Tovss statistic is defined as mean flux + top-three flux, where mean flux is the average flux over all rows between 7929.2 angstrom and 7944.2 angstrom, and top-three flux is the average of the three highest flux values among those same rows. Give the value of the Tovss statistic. 31.9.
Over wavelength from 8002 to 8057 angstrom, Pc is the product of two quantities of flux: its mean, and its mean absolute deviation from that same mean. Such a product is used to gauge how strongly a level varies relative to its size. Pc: 9.3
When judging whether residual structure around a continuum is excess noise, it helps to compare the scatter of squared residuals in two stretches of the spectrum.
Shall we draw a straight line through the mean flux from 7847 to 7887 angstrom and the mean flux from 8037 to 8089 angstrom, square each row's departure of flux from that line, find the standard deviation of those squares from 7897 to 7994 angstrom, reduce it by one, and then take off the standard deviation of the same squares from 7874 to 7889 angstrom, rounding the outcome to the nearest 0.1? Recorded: 3.2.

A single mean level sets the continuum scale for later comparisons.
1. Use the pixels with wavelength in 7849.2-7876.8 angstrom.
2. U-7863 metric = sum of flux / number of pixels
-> 16.7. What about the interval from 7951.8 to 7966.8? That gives 16.3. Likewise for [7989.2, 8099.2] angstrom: 16.5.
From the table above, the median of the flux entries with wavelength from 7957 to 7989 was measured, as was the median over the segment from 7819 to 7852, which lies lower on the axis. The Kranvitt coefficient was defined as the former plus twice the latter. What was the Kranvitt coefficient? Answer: 48.5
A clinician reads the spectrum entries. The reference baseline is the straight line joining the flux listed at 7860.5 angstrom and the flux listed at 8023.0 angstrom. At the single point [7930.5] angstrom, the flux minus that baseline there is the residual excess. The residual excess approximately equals -0.8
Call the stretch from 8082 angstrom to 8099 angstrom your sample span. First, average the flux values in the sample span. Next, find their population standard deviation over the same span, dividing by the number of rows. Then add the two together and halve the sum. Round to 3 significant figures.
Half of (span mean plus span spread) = 8.42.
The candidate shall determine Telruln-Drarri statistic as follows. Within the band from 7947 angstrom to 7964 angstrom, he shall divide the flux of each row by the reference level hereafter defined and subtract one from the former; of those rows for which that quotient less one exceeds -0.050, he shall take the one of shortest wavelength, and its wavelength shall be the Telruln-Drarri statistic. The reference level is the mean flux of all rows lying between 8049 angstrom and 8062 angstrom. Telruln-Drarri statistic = 7953.0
